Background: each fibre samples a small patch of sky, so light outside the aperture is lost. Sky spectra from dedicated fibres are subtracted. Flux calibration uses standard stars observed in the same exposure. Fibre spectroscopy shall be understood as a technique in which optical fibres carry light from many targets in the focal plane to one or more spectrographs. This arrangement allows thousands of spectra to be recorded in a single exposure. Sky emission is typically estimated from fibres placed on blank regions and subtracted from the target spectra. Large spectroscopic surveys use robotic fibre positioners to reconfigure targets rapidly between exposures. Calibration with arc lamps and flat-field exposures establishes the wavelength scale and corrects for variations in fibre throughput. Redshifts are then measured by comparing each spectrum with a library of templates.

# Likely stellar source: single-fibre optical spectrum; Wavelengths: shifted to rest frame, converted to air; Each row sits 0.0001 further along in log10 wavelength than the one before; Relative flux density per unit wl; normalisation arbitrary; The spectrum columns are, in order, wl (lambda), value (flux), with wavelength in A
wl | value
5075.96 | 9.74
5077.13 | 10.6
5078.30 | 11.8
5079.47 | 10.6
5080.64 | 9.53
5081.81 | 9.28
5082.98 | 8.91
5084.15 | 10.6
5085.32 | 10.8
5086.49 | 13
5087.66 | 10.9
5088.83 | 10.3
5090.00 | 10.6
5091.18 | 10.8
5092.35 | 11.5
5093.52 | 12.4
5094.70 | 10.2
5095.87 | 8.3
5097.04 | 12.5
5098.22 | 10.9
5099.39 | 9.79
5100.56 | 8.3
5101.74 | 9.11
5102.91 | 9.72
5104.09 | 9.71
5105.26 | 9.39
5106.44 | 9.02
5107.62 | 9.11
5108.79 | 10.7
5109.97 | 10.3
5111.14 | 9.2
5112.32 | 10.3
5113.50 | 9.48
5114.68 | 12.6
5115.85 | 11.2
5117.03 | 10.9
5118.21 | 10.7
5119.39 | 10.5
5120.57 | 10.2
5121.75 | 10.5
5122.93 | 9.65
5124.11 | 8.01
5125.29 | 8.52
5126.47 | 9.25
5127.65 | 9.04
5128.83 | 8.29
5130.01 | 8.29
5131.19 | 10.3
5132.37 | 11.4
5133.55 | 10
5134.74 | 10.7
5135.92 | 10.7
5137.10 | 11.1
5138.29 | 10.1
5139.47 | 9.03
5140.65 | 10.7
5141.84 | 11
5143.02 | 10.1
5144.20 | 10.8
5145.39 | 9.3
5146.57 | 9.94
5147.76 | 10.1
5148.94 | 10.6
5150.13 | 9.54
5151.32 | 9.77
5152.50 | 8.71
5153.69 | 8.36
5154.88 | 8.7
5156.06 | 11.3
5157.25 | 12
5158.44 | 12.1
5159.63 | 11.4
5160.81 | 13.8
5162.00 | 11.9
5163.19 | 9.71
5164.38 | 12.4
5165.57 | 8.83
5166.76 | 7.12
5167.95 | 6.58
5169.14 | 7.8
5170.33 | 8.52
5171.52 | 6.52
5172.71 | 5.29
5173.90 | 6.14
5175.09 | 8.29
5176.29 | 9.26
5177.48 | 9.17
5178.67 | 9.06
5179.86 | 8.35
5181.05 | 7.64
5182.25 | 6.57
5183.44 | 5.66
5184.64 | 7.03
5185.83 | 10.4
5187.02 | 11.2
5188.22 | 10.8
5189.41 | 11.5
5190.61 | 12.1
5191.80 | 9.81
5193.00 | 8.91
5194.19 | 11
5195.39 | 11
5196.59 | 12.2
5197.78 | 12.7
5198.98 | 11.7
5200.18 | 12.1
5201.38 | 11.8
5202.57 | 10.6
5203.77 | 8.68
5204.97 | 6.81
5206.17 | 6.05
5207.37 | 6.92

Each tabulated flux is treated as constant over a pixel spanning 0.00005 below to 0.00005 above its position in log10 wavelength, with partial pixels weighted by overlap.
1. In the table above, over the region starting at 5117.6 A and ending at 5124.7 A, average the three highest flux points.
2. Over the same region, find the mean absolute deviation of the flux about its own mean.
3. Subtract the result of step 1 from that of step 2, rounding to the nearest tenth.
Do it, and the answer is -9.8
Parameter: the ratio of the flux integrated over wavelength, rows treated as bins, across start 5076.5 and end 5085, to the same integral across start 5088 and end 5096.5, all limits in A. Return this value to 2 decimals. 0.96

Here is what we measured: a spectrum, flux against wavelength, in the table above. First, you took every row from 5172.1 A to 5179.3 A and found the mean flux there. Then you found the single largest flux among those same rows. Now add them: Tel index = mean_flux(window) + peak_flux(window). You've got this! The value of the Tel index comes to 17.1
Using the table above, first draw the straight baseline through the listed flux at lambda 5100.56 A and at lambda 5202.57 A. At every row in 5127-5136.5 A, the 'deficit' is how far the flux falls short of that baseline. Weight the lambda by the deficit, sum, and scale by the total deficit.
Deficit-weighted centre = 5134.2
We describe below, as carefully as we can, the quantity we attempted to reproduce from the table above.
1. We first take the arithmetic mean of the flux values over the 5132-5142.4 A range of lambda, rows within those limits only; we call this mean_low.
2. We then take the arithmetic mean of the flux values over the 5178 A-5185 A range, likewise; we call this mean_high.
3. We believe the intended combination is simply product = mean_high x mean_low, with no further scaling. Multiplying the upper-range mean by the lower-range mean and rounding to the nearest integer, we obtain 78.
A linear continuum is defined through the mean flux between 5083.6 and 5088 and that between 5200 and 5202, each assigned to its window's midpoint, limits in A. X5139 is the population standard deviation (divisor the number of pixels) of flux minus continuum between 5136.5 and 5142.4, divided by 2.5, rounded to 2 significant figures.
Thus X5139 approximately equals 0.30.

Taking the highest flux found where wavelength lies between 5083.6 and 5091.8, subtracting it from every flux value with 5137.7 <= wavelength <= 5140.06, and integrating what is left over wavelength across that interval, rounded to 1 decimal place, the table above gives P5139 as -8.1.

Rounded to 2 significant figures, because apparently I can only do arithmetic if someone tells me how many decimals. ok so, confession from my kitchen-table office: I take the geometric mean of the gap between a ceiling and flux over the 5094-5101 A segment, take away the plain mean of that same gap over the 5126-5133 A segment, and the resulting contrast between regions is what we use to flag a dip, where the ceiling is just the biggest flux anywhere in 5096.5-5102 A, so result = -3.1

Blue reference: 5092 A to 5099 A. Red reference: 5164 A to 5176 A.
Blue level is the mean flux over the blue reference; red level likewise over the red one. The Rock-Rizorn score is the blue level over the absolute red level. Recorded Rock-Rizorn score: 1.42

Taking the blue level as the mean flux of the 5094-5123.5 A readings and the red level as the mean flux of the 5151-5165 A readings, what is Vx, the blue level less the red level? -1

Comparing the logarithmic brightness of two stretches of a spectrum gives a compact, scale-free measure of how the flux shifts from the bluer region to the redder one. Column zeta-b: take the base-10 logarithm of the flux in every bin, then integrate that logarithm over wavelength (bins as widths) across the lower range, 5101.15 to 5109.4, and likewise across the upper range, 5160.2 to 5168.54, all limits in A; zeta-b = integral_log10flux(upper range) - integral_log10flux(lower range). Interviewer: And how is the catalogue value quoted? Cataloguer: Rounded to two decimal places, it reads 0.17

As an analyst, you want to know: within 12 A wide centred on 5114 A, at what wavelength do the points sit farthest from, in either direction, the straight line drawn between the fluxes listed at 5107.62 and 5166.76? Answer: 5114.68 A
